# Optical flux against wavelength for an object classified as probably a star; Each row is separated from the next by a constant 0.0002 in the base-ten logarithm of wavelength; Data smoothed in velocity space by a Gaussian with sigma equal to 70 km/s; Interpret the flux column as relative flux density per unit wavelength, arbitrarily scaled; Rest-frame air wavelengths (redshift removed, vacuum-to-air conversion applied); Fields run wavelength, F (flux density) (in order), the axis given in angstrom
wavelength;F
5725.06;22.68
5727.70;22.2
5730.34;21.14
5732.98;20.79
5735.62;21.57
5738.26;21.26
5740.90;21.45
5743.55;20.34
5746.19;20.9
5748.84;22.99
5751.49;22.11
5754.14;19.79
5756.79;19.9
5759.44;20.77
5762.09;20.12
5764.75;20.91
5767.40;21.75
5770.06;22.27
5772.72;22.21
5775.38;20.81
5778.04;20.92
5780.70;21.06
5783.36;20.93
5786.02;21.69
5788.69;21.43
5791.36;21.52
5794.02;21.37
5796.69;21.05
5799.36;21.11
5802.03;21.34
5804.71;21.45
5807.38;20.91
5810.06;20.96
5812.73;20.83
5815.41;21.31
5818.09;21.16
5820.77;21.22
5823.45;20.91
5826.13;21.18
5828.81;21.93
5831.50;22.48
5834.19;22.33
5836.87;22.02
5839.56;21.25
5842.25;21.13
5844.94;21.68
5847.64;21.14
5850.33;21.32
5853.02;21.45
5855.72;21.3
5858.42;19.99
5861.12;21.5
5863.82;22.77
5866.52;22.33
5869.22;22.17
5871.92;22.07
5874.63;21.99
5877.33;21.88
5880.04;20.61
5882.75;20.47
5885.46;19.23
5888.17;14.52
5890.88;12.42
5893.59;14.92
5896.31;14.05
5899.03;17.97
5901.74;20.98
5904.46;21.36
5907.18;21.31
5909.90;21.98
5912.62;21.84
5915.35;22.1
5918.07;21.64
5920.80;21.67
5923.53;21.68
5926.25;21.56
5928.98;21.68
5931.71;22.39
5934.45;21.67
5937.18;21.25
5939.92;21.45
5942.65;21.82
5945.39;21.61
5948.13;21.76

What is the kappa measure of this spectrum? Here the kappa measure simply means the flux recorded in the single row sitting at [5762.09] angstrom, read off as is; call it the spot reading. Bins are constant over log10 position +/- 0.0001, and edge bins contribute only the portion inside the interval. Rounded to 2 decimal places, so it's 20.12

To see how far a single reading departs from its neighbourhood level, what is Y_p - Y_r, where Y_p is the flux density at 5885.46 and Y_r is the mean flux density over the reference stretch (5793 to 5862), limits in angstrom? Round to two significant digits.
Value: -2.1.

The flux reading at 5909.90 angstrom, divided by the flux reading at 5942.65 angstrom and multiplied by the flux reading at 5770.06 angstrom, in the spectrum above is 22.4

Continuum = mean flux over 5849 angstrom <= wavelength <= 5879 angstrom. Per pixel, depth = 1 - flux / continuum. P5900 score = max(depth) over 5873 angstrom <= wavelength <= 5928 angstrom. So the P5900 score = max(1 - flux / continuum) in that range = 0.43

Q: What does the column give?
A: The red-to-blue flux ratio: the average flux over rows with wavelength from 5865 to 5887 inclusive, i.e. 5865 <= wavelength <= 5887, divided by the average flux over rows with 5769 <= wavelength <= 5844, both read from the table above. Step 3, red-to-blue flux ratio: 1.00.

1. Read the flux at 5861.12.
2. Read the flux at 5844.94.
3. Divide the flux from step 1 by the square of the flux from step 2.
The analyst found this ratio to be 0.0457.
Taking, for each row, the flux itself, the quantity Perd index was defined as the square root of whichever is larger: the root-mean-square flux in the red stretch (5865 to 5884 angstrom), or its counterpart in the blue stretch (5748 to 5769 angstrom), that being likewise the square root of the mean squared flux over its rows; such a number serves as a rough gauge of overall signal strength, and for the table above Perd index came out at 4.65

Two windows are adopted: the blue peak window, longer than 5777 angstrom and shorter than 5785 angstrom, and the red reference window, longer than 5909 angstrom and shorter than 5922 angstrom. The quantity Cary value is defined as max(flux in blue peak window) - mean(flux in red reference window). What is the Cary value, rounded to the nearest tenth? -0.8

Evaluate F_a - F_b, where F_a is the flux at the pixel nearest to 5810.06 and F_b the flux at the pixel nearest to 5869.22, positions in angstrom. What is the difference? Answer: -1.2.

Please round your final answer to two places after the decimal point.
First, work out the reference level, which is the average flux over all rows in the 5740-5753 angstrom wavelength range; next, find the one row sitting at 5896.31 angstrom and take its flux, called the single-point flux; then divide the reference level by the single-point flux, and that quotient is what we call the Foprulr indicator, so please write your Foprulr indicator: 1.53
